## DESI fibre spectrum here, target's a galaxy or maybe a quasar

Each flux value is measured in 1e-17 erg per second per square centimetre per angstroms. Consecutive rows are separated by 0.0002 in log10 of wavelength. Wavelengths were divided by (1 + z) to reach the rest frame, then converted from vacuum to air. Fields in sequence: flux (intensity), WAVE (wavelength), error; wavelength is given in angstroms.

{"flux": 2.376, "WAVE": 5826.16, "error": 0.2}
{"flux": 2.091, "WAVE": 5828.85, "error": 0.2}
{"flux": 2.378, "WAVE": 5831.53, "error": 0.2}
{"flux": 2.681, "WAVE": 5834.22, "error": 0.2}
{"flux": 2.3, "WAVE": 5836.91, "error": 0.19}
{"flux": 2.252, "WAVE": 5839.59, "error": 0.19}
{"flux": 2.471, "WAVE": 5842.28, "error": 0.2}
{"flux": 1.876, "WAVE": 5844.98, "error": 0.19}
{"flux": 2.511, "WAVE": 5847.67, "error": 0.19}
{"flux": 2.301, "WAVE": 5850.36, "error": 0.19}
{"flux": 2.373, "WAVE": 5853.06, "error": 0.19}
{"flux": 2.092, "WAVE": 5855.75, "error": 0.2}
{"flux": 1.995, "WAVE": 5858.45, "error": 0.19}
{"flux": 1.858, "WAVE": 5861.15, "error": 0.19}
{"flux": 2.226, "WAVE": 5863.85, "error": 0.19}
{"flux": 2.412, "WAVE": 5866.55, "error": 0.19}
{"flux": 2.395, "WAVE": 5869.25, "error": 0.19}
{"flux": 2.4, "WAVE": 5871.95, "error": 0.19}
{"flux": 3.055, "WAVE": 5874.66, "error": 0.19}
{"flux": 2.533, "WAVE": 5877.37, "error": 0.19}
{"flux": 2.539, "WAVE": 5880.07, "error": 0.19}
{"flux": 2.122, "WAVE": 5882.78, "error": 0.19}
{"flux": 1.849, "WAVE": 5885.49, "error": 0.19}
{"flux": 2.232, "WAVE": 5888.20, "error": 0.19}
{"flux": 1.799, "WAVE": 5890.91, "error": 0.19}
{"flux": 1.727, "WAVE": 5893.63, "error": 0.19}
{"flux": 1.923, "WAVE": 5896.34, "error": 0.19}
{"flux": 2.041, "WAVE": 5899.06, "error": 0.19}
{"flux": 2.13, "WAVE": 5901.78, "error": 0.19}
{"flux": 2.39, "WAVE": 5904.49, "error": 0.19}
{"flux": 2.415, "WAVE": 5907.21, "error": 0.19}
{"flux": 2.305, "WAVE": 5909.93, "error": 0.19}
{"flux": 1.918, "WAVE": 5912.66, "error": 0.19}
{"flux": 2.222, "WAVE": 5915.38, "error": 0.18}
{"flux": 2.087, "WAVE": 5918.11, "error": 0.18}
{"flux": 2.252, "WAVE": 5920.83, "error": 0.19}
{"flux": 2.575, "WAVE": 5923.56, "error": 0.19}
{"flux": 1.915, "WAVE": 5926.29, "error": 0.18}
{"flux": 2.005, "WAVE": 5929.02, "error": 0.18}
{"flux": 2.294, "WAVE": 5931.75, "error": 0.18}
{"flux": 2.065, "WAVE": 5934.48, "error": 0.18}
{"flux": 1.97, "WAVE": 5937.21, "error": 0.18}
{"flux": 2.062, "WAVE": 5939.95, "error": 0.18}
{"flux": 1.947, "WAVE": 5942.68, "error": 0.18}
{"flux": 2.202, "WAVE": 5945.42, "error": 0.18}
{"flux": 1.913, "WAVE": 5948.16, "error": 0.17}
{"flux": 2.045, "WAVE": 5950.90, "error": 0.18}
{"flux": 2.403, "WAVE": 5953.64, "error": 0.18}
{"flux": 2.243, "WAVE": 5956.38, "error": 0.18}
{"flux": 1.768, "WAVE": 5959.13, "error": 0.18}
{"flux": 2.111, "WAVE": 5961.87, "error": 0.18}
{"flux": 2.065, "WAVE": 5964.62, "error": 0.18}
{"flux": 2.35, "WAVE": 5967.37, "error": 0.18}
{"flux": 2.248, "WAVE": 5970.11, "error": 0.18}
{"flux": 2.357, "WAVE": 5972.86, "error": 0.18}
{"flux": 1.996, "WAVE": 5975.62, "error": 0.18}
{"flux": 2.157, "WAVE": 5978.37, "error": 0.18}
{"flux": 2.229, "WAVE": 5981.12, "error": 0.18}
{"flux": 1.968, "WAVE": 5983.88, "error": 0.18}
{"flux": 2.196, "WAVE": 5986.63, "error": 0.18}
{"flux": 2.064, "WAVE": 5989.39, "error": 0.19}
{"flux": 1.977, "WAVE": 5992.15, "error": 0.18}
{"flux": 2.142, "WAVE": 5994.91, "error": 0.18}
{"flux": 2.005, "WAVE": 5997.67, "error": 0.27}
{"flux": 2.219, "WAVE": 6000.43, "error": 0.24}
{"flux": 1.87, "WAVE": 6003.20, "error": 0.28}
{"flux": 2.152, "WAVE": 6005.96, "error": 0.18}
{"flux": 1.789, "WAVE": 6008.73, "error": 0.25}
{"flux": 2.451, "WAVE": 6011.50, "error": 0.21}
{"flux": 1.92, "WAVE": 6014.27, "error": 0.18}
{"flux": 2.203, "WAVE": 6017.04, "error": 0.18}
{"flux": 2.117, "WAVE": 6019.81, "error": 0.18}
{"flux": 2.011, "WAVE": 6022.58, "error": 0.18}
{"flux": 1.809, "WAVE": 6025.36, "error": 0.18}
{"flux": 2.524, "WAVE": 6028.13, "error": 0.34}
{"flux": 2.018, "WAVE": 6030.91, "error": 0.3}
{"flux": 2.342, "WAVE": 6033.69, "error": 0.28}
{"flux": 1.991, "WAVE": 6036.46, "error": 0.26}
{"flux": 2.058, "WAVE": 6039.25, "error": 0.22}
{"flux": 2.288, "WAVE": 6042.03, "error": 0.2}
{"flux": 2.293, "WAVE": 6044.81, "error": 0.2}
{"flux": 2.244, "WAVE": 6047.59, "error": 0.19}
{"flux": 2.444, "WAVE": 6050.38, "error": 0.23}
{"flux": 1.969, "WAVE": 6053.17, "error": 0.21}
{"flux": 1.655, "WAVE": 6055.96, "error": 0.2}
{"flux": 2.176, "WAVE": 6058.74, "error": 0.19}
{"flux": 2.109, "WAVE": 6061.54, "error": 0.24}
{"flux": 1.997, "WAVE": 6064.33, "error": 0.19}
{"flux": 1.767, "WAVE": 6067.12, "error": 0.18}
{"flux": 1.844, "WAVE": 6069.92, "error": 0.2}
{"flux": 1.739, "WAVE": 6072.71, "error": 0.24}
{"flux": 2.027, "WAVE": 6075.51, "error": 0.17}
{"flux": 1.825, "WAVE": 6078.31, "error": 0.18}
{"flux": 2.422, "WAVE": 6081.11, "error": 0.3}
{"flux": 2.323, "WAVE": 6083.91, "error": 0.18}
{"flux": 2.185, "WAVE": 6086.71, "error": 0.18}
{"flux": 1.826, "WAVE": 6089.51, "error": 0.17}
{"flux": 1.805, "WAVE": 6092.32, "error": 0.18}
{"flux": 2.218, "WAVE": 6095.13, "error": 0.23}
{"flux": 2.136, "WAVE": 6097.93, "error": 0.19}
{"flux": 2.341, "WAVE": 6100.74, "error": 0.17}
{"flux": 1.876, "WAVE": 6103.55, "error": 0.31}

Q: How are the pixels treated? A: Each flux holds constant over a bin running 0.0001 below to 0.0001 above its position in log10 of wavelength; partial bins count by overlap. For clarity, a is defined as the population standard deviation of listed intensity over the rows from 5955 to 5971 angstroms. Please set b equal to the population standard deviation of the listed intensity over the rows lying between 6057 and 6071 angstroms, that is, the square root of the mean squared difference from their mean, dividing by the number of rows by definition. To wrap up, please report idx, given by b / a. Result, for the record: 0.82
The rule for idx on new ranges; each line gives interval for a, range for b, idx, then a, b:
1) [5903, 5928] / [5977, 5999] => 0.45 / 0.21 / 0.10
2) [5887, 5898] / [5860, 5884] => 1.61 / 0.19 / 0.31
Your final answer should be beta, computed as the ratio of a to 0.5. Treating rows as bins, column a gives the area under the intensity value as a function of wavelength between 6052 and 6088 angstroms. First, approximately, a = 72.1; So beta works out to 144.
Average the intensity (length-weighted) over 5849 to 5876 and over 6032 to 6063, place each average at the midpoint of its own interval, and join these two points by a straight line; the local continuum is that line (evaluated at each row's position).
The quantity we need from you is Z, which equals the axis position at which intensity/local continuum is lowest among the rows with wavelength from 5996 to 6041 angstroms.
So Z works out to 6008.73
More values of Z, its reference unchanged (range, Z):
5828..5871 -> 5861.15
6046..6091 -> 6055.96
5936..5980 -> 5959.13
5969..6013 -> 6008.73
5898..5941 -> 5912.66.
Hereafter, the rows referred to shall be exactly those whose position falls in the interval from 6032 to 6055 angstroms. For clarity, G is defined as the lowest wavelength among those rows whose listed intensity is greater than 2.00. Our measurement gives 6033.69 angstroms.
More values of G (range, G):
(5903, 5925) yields 5904.49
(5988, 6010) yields 5989.39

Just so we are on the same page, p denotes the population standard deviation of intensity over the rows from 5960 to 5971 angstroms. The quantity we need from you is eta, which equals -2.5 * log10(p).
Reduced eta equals 2.37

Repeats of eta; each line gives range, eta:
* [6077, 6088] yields 1.61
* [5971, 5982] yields 2.21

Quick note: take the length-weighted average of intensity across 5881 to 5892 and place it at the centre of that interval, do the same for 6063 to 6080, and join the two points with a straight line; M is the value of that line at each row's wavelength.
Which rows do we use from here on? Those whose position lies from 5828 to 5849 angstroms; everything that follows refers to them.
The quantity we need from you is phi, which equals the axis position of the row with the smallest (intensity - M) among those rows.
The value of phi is 5844.98 angstroms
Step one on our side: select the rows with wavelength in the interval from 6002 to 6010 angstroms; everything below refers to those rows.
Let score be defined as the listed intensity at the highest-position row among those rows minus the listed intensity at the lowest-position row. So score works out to -0.1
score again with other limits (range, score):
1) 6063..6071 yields -0.2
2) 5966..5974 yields 0.0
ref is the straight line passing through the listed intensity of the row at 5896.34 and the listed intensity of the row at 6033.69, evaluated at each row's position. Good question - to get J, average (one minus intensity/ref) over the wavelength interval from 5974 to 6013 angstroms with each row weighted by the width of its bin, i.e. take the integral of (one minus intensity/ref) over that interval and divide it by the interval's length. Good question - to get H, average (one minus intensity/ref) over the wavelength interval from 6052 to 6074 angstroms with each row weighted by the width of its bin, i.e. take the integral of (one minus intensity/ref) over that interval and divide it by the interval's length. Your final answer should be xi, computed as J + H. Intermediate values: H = 0.22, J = 0.06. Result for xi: 0.27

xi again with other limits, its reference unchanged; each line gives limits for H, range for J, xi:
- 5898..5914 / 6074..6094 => 0.05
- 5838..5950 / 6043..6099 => 0.02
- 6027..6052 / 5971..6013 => 0.10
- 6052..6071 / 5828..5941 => 0.02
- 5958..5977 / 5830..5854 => -0.33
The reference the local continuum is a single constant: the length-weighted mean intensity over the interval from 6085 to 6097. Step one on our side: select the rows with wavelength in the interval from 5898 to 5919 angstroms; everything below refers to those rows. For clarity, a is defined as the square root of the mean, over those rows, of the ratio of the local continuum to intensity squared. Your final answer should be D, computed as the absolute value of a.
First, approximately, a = 0.93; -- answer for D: 0.932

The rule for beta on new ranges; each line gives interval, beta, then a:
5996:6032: 150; 75.0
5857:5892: 159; 79.3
